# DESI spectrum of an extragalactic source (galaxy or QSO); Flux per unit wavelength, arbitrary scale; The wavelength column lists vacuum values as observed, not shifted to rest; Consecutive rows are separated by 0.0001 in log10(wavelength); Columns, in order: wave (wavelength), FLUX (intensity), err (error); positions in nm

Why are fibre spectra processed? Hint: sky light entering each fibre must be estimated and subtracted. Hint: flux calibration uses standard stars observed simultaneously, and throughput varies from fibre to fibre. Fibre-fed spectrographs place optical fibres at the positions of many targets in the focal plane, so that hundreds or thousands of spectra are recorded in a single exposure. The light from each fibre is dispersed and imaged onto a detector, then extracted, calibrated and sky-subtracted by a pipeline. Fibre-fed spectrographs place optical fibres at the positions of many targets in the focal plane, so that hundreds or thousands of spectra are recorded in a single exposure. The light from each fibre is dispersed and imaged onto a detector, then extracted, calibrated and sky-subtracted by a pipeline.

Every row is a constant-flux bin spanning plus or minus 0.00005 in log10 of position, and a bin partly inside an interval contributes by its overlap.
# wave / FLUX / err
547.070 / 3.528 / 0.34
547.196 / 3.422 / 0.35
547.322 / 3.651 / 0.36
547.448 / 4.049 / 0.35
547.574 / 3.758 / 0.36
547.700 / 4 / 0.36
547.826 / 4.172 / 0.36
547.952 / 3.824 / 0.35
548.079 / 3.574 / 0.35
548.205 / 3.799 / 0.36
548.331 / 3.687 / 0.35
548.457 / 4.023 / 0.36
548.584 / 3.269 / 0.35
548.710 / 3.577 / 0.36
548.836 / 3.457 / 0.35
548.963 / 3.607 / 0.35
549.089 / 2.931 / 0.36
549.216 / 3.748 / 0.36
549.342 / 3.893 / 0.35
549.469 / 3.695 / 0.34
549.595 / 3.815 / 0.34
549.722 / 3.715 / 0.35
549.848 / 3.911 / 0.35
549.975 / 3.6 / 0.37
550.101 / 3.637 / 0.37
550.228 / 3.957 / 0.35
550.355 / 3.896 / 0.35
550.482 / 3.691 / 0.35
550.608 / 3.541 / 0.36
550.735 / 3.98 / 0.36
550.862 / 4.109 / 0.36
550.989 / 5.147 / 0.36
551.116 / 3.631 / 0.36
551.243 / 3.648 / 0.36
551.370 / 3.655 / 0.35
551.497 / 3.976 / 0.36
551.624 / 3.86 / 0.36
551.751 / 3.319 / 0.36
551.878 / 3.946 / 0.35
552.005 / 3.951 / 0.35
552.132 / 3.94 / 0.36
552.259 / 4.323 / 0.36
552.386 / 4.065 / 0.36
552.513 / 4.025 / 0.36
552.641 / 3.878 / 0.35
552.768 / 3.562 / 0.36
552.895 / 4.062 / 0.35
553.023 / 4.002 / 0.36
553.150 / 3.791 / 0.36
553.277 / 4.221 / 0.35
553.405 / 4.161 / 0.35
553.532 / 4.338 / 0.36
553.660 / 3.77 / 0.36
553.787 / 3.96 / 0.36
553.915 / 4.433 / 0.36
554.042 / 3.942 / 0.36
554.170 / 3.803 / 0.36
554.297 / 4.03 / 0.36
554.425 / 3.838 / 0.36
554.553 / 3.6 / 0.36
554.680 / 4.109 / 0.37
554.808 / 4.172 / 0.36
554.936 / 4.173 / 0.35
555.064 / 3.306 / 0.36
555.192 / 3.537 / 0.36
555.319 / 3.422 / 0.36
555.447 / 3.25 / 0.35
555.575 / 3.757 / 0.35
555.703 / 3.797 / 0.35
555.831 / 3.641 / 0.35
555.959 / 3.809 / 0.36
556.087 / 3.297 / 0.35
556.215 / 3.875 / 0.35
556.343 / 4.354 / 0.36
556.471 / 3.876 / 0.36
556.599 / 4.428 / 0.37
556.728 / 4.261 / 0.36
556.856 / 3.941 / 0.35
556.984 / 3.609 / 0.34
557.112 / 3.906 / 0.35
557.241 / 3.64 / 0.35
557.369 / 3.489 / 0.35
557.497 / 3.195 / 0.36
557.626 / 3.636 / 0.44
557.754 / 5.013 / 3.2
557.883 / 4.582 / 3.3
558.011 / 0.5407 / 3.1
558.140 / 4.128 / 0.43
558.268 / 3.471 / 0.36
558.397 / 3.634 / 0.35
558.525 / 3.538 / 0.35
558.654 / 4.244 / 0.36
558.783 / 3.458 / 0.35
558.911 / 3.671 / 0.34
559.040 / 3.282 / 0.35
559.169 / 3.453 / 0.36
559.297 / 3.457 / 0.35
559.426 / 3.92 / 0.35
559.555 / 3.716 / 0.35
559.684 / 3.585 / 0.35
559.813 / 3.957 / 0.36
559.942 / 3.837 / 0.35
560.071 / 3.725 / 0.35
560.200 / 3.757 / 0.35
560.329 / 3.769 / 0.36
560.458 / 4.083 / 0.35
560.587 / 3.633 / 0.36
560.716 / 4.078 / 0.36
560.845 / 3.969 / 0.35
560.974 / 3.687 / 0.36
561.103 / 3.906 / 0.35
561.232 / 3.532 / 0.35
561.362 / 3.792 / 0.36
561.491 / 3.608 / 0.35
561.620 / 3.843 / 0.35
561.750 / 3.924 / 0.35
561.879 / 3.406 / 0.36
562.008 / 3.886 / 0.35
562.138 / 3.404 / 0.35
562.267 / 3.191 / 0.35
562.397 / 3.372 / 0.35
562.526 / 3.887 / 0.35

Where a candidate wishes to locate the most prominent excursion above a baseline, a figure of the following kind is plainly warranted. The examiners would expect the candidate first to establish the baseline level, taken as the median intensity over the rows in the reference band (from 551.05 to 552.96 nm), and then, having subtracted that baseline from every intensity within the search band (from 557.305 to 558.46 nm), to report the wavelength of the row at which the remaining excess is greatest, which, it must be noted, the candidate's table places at 557.754 nm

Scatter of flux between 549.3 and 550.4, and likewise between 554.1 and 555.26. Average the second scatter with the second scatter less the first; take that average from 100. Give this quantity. 99.8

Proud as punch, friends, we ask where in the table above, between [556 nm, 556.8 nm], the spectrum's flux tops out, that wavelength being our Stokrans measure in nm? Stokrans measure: 556.599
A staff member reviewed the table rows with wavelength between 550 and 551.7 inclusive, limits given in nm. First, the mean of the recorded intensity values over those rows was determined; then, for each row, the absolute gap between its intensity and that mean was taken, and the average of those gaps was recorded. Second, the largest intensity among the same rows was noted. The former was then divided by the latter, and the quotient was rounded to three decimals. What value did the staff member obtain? 0.050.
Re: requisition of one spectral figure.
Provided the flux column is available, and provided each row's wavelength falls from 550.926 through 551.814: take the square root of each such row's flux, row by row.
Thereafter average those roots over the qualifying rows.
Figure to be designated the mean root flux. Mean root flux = 1.97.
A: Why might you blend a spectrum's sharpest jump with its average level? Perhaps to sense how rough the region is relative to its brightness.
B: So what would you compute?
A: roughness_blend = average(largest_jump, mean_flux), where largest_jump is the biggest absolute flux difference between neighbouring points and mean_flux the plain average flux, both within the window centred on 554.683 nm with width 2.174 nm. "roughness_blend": 2.3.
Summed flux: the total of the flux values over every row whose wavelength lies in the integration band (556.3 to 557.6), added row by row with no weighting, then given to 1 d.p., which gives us 38.7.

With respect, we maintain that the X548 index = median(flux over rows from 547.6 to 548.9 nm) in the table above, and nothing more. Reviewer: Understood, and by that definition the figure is 3.74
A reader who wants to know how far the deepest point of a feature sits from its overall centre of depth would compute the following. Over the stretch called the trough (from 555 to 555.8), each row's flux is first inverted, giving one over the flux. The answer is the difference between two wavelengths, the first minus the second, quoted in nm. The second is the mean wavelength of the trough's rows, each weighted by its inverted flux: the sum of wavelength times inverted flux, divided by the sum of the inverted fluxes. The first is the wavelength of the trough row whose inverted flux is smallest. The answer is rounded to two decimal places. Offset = 0.33 nm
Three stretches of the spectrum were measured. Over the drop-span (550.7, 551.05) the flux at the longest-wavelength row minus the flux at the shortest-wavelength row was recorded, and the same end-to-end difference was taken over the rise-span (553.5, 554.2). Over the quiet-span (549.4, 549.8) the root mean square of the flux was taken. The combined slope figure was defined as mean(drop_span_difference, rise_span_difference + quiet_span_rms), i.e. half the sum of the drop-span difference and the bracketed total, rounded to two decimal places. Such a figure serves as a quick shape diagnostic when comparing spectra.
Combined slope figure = 2.19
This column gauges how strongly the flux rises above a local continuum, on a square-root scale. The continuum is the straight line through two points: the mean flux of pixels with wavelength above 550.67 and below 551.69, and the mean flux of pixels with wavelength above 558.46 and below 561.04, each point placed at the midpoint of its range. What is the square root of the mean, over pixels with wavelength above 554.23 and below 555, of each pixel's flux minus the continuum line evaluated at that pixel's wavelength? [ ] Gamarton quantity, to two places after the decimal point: 0.30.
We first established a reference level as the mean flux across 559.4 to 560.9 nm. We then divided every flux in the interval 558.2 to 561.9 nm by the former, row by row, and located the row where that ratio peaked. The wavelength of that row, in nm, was 558.654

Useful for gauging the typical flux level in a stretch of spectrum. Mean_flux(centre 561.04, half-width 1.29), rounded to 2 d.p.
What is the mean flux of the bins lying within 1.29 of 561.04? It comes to 3.75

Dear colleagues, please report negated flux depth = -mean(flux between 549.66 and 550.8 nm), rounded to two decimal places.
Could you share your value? -3.77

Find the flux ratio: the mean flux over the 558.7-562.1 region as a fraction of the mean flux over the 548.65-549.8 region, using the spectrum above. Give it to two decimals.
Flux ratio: 1.03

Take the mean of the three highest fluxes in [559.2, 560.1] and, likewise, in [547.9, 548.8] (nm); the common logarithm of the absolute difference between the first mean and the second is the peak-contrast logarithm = -1.64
